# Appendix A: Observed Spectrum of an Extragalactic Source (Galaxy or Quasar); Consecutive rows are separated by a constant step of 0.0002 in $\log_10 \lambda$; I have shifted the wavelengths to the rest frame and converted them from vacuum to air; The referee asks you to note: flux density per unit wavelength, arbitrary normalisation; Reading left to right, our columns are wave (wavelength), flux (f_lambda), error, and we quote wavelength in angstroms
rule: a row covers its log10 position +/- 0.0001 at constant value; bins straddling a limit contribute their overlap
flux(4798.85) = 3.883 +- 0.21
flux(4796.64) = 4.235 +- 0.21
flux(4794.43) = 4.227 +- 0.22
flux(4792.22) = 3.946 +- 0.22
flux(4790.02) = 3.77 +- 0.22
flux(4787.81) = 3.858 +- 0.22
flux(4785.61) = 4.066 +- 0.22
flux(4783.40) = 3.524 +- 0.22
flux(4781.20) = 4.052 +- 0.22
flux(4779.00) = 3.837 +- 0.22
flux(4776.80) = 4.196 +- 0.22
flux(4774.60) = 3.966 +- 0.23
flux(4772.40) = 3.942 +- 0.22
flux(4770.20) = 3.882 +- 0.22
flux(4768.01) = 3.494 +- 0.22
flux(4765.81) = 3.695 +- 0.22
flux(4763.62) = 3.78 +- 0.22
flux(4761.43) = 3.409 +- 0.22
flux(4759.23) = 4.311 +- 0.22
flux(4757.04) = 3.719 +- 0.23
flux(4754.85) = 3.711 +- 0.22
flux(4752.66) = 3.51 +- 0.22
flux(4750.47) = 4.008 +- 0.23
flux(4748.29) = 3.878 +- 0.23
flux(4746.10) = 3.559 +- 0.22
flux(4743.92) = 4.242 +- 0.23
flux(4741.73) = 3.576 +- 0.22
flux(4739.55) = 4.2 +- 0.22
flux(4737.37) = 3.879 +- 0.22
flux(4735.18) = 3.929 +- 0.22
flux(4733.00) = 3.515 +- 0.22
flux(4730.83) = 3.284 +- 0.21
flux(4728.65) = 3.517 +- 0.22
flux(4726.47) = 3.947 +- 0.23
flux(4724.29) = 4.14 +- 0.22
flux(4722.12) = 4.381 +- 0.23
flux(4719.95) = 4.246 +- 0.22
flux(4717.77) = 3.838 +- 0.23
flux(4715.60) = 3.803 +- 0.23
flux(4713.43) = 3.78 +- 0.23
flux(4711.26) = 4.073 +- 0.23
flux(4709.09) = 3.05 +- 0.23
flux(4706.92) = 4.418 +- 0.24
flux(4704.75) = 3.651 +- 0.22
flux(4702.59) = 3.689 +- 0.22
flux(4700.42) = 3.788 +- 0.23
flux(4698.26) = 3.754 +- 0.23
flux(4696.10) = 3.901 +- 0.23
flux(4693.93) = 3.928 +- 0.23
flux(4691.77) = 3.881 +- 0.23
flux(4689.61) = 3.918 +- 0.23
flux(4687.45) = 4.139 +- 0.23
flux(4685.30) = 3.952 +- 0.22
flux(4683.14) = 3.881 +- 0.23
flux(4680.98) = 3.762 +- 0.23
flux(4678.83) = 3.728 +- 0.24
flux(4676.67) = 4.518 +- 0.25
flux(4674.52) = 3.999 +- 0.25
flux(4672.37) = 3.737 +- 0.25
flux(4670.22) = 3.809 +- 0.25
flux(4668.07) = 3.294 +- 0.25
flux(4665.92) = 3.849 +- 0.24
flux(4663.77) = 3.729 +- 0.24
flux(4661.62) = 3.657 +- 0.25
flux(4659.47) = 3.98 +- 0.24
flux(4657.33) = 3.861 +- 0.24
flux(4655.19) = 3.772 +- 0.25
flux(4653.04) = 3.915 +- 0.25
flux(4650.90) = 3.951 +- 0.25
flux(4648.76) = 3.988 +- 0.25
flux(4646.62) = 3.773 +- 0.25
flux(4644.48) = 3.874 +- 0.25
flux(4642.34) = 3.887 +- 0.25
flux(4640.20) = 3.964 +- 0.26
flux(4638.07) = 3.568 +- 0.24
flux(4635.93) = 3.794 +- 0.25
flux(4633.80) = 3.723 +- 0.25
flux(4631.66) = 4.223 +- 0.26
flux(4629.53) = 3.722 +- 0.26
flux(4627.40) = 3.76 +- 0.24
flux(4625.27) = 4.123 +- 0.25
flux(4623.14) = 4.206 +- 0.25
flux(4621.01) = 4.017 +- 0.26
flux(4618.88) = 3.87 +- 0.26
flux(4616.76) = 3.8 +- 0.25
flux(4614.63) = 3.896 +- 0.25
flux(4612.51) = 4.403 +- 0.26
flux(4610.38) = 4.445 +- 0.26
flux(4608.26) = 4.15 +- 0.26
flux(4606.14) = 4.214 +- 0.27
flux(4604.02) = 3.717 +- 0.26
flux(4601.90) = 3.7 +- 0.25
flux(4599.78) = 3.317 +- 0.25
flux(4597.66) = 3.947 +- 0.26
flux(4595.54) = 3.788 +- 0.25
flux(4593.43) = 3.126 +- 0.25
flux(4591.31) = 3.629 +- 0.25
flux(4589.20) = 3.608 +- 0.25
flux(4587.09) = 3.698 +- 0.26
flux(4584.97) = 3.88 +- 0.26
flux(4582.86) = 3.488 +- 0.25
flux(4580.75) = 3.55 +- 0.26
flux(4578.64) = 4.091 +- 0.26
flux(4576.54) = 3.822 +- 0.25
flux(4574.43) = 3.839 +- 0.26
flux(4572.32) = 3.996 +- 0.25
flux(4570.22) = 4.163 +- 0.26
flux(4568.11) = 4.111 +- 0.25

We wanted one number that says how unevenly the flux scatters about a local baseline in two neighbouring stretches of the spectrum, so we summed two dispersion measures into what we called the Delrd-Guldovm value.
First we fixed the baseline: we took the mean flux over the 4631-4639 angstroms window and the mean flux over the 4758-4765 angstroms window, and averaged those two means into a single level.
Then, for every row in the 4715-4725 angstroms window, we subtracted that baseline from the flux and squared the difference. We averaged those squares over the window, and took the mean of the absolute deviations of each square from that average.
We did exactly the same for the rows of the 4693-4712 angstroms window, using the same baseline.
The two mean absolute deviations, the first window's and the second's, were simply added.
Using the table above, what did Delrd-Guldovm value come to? 0.26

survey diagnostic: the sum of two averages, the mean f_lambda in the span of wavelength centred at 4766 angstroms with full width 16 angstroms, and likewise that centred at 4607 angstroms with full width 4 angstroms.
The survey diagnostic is 7.97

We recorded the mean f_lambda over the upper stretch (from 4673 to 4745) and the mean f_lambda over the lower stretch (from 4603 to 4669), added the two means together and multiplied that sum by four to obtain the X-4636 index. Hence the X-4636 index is 31.2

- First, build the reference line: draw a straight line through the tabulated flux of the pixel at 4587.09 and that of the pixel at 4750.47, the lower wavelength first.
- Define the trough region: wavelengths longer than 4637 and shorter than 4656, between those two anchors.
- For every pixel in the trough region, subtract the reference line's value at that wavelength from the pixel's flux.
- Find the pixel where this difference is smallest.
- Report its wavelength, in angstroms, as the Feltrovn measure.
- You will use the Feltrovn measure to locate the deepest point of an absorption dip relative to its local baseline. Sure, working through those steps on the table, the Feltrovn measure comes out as 4638.07 angstroms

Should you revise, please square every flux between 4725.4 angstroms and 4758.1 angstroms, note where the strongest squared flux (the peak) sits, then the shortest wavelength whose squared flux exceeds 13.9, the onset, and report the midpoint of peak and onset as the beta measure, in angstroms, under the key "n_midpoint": 4735.2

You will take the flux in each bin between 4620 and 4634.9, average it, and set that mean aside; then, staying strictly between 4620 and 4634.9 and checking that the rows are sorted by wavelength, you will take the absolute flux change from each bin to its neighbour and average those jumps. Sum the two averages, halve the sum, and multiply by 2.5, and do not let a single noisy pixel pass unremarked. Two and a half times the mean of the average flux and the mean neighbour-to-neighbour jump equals 5.31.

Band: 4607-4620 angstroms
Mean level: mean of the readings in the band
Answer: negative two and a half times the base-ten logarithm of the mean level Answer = -1.53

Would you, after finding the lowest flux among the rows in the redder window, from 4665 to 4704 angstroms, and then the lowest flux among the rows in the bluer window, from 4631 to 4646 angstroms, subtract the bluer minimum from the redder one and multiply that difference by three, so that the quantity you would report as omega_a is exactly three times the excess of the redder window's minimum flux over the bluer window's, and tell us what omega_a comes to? -0.82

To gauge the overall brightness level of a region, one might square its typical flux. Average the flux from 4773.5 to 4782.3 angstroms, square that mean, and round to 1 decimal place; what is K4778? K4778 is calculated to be 16.1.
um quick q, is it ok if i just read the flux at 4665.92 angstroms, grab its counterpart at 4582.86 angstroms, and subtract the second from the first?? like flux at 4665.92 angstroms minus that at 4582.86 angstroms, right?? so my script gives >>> 0.36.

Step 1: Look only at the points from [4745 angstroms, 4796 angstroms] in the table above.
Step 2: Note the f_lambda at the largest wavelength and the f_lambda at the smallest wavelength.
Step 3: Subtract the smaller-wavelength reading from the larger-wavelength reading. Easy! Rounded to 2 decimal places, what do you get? 0.67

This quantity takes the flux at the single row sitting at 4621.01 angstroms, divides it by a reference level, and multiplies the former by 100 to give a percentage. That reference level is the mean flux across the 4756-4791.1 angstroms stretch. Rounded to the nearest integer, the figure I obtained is 105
